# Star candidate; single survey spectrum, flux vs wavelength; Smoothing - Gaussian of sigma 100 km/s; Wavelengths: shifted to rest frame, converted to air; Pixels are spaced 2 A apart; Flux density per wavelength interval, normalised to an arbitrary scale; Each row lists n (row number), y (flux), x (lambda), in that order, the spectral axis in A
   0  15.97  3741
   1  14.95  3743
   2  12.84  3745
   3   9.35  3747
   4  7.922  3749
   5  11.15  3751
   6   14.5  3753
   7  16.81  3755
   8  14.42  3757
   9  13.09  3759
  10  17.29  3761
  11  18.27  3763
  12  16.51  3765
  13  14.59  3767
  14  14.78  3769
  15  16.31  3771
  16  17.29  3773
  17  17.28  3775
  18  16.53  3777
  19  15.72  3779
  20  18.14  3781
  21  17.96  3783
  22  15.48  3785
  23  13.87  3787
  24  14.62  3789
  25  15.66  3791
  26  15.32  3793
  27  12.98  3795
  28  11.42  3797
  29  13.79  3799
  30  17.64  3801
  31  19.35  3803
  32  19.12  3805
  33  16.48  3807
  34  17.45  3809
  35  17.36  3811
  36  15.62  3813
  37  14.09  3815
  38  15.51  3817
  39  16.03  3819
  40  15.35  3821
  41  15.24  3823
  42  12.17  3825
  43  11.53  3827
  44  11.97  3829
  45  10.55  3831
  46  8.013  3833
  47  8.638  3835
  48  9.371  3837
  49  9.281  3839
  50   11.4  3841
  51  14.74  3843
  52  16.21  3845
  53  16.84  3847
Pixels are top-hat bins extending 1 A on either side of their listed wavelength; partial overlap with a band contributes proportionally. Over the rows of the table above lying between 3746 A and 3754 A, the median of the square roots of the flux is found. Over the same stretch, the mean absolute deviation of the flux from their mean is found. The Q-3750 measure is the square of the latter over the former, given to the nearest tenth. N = 1.4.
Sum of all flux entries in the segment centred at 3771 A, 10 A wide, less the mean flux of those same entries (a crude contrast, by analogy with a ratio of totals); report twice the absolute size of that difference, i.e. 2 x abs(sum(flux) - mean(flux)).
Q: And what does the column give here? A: 128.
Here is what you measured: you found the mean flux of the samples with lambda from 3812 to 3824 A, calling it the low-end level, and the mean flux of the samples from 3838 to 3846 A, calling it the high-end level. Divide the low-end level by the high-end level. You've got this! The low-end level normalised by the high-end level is 1.2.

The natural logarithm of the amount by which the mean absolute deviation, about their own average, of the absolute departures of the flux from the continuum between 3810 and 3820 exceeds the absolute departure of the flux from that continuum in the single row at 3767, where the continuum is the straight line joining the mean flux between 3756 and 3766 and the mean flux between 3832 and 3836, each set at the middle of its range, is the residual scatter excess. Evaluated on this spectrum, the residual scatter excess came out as -2.6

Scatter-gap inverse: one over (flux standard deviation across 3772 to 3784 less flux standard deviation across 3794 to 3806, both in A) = -0.4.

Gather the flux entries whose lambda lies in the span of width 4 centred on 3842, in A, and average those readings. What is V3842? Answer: 13.1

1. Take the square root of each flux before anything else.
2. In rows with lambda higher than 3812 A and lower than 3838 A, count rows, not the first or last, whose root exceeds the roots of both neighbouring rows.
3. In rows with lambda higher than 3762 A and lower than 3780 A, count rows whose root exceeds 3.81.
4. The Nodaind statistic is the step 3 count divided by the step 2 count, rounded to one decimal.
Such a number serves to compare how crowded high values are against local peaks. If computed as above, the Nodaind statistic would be 4.5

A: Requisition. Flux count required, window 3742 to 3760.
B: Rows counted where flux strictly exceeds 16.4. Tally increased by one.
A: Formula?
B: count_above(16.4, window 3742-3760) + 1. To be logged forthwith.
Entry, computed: 2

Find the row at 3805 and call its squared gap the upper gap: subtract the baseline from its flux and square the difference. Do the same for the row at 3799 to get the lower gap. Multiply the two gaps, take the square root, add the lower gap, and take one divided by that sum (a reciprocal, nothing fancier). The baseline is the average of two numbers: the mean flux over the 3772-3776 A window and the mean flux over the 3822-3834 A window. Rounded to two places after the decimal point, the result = 0.29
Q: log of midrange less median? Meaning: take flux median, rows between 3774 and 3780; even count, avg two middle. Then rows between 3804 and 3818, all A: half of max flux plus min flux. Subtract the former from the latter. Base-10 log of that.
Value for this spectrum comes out -1.1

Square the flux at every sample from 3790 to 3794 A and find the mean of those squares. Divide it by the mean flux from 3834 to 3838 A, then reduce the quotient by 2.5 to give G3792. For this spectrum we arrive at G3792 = 24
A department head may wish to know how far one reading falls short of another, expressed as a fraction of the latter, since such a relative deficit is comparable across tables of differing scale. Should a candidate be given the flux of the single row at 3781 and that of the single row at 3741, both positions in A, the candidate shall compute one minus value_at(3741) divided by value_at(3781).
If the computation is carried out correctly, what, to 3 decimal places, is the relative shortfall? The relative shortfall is 0.120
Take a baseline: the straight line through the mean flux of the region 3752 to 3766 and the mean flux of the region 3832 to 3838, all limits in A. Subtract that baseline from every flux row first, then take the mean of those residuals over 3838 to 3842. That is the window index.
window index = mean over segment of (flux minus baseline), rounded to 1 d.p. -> 2.1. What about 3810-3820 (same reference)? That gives 5.2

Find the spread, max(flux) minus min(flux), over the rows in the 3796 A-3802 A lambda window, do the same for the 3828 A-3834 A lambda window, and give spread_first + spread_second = 10.2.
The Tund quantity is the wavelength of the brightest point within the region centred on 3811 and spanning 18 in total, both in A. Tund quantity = 3803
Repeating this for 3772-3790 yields 3781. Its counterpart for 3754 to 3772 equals 3763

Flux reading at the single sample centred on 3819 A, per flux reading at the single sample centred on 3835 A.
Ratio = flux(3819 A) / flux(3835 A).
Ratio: 1.86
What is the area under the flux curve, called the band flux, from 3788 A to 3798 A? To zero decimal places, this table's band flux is 140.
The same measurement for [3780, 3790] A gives 160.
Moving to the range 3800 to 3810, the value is 180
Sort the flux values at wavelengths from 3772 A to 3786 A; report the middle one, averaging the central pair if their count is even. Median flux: 17.3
